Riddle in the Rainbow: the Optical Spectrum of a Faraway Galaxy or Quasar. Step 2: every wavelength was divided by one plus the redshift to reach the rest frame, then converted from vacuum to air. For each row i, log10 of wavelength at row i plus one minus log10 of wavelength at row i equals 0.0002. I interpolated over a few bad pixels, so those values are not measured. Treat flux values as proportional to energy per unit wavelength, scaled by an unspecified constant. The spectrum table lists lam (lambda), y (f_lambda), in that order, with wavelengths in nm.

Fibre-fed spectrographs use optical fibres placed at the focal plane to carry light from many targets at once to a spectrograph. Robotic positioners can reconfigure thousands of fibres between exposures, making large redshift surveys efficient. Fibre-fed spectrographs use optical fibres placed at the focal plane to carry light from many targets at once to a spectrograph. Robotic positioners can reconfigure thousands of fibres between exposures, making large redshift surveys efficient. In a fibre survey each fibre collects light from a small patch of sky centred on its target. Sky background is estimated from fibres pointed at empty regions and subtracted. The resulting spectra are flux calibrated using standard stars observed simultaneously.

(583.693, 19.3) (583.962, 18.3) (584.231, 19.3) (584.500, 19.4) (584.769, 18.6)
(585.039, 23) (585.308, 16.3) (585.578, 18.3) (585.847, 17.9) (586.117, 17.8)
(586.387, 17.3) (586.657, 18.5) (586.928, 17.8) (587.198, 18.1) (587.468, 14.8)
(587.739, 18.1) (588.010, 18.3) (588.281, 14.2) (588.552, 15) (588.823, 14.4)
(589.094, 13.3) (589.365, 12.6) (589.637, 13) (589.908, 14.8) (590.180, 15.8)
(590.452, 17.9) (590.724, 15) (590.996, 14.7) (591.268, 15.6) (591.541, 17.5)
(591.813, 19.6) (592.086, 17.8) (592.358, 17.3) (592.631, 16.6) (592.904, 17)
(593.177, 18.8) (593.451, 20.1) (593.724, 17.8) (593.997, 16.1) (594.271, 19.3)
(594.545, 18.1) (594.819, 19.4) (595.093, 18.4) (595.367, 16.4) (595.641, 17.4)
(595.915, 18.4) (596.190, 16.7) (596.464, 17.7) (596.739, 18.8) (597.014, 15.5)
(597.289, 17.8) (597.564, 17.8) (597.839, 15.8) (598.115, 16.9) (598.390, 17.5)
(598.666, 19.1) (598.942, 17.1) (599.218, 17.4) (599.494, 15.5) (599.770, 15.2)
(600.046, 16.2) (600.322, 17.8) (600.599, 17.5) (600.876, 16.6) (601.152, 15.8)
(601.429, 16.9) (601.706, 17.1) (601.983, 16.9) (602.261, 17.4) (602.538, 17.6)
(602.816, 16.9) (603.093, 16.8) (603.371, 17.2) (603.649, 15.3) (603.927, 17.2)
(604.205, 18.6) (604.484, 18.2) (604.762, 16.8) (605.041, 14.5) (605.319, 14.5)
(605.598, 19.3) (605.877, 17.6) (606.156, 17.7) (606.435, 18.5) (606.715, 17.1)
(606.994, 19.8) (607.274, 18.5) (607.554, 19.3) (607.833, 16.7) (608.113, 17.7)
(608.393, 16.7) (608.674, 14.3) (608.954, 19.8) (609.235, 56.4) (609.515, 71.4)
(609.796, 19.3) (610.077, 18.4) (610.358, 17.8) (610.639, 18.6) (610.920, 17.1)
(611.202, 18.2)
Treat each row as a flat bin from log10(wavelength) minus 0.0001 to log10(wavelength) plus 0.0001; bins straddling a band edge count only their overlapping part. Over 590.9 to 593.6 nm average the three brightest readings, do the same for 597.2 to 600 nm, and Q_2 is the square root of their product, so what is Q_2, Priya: 18.9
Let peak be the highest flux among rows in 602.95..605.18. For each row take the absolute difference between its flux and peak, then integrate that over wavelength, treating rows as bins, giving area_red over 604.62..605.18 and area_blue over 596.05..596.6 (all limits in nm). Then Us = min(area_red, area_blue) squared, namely 0.6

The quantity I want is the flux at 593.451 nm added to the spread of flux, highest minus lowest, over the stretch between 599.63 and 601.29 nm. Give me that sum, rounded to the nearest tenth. 22.7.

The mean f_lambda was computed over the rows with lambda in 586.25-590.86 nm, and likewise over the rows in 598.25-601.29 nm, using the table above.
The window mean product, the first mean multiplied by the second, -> 267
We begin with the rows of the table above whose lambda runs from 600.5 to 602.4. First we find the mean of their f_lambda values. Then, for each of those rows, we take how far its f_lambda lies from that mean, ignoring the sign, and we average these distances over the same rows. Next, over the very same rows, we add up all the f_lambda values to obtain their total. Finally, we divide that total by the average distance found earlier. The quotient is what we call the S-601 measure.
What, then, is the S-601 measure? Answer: 302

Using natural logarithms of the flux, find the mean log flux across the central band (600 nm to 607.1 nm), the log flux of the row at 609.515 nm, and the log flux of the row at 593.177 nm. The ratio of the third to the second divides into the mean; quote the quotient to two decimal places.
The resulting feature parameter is 4.13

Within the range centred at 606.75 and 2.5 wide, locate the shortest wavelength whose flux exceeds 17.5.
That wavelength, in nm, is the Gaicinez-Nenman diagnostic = 605.598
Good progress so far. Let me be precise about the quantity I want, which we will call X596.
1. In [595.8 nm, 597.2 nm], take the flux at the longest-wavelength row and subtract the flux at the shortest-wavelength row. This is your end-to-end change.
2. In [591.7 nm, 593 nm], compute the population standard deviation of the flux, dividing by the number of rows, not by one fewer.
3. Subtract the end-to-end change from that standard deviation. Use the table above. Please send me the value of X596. 3.9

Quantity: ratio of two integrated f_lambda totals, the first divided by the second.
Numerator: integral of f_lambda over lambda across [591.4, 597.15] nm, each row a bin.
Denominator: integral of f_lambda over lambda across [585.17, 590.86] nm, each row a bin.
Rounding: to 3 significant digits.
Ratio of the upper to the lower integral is 1.12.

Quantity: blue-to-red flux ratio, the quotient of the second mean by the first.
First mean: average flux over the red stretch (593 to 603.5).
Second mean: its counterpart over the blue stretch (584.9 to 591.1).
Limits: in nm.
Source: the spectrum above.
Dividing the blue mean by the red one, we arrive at 0.94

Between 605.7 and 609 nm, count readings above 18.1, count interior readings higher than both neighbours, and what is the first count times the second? 20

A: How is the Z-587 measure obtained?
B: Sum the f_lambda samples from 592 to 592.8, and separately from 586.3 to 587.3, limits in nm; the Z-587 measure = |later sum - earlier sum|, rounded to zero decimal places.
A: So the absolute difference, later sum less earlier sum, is 20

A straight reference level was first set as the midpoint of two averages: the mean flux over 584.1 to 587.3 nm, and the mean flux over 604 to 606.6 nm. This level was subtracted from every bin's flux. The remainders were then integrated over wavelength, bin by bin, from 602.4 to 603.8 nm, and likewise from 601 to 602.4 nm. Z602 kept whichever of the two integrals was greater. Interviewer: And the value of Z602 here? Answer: -1.5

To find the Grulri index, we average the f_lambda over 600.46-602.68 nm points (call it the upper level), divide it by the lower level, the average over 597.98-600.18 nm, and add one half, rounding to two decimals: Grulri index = 1.51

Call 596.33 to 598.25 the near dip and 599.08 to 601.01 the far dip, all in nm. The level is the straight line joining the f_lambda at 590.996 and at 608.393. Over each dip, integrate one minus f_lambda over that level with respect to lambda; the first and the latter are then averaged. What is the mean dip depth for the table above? -0.16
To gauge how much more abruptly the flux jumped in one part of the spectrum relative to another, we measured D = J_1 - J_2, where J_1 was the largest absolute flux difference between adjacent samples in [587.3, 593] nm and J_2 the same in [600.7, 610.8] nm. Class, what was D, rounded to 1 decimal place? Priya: -48.0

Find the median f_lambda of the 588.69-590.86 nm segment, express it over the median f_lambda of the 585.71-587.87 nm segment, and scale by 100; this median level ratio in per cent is 82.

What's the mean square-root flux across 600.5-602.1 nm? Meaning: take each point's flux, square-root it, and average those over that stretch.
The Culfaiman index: 4.10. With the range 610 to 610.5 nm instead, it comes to 4.25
